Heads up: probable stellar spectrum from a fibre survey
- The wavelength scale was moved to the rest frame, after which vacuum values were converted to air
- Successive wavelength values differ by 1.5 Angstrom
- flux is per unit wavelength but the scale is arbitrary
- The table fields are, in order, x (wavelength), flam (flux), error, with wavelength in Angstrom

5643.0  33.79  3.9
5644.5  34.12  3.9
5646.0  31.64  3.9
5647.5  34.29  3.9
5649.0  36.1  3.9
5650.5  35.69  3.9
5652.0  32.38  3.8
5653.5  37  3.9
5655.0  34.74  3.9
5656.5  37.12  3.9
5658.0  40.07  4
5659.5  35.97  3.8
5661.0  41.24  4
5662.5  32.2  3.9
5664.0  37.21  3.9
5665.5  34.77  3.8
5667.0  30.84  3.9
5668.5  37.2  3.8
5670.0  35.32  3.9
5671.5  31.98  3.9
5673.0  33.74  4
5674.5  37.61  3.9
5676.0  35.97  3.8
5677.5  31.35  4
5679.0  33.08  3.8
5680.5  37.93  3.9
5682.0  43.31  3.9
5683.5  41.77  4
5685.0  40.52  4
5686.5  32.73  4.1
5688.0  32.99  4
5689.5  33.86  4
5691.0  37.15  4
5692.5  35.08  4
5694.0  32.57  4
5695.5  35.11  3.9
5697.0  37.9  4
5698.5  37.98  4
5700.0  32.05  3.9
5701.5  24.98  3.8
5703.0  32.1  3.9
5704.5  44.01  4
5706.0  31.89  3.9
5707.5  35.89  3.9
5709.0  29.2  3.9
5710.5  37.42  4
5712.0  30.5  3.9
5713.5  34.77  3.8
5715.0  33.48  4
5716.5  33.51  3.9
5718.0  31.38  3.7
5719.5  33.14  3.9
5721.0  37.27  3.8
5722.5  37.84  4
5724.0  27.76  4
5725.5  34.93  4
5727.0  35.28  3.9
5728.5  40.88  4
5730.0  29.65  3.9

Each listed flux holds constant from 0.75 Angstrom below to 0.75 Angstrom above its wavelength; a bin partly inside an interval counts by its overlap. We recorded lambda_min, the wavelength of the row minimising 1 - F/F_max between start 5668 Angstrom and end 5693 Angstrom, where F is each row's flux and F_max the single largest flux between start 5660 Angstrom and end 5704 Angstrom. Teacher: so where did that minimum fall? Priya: 5682.0 Angstrom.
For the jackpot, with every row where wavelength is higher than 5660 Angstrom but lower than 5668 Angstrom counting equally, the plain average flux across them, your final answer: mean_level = 35.3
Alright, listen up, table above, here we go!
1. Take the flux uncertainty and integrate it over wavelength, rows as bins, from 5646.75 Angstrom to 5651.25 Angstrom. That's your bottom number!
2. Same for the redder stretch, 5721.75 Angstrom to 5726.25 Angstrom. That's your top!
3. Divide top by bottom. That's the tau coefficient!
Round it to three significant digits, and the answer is 1.03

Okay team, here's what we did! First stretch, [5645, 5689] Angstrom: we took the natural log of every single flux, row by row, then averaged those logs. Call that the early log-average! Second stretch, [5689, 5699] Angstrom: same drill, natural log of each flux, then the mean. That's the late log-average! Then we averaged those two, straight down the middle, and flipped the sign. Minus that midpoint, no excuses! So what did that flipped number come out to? -3.57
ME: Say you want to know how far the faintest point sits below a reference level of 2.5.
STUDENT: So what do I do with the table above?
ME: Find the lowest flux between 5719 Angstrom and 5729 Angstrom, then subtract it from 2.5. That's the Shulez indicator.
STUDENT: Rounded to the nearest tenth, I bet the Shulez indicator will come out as -25.3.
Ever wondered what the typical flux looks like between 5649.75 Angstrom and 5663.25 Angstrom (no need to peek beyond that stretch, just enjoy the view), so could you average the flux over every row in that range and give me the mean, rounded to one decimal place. 36.3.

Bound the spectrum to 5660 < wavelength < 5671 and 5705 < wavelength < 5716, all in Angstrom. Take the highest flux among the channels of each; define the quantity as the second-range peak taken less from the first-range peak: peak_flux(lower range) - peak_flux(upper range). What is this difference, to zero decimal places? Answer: 4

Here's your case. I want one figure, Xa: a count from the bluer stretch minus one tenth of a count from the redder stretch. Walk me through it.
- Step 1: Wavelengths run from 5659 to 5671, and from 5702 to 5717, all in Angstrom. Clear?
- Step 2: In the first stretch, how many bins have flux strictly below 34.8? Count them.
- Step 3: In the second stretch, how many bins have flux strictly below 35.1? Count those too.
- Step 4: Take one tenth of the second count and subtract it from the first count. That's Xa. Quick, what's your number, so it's 2.3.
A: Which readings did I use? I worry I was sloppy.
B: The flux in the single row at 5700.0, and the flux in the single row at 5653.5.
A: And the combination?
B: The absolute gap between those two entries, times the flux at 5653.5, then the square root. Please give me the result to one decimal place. 13.5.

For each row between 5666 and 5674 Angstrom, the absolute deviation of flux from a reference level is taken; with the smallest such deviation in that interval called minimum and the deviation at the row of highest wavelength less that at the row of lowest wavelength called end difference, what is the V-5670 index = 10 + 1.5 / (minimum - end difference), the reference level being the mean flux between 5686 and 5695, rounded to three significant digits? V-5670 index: 10.5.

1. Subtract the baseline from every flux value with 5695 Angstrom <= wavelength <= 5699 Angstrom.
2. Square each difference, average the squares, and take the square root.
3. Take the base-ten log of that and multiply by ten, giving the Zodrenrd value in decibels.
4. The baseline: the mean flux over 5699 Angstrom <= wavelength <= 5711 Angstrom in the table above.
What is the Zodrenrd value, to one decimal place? 5.8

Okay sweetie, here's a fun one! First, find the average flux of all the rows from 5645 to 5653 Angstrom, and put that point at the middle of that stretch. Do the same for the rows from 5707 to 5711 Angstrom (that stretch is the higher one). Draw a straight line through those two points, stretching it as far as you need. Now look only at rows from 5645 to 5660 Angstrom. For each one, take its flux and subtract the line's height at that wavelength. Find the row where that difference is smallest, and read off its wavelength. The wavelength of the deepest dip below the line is 5646.0 Angstrom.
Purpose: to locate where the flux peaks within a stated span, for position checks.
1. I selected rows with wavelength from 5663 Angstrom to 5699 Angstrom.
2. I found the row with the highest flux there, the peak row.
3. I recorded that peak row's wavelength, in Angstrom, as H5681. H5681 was 5682.0 Angstrom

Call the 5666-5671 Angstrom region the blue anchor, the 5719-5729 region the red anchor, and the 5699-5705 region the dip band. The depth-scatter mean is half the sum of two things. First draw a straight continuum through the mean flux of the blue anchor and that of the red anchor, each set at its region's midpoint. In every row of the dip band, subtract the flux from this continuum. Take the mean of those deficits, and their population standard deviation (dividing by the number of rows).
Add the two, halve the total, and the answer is 4.3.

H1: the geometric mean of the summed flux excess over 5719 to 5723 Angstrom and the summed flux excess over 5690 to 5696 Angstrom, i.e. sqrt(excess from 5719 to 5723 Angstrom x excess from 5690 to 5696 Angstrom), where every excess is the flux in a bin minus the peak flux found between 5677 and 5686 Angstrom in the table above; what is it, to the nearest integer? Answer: 27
